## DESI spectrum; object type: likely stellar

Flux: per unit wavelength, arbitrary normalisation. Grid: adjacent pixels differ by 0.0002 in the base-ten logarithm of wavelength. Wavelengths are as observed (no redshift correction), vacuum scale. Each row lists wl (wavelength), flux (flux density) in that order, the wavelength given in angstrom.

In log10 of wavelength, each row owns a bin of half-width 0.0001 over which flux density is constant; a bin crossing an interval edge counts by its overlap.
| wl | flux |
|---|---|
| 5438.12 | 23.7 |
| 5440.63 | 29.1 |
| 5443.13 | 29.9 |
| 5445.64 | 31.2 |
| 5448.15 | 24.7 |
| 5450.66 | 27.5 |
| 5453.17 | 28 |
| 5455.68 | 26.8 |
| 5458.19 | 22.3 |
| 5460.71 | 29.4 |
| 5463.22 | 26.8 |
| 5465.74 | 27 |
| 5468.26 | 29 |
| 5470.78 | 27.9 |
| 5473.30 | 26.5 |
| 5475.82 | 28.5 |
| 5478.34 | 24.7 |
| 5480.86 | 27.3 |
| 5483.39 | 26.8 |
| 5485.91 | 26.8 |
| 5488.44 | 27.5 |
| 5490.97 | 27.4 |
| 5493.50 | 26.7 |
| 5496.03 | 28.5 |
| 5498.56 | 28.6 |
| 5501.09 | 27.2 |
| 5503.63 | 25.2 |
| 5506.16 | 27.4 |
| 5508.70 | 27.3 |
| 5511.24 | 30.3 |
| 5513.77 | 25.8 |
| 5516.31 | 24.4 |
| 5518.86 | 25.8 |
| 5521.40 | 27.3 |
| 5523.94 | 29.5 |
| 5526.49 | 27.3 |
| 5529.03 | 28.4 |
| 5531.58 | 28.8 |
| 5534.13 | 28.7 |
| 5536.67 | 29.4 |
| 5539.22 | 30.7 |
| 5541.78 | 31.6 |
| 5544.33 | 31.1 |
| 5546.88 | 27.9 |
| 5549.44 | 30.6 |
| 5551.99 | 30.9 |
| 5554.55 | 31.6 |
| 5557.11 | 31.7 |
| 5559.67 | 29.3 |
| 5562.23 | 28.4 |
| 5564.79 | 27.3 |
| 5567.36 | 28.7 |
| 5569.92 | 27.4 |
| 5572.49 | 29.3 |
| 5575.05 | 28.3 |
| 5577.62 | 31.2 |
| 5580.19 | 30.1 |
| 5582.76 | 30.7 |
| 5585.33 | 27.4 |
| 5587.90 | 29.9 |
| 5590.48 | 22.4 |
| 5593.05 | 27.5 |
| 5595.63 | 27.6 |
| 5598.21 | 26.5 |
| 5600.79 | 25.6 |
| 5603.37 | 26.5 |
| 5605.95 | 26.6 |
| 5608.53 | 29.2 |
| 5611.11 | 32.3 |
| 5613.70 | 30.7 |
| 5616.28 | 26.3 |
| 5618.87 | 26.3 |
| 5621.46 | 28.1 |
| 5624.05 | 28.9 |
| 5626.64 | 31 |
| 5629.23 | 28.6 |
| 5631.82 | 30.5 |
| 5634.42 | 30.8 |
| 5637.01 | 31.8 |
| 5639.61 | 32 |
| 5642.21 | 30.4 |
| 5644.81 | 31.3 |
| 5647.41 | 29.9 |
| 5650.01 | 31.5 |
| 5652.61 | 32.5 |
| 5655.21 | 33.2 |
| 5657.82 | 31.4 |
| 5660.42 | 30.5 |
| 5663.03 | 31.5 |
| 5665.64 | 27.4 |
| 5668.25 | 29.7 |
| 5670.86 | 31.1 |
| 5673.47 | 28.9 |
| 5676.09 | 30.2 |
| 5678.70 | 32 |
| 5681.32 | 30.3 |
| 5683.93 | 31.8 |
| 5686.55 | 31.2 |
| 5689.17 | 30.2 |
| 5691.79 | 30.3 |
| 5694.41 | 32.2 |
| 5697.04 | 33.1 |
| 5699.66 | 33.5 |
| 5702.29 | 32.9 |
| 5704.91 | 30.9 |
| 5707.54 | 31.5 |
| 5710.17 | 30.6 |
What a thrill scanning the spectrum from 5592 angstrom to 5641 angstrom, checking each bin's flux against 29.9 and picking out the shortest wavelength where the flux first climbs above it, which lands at 5611.11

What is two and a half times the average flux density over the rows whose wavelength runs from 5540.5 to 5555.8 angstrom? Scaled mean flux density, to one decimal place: 76.5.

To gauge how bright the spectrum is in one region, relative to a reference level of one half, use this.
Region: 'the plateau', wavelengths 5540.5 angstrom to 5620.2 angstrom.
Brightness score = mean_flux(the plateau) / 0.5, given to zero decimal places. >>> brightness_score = 57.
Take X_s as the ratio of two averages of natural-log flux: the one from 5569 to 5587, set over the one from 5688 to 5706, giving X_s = 0.975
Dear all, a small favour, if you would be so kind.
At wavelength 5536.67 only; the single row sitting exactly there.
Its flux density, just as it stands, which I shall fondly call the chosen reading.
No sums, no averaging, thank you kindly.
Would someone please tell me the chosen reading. 29.4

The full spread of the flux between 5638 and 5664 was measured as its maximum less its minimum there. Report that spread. 3.3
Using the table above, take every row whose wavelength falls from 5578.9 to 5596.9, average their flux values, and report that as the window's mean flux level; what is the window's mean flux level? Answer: 27.9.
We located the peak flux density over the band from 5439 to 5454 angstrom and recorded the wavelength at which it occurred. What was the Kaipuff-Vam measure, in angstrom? 5445.64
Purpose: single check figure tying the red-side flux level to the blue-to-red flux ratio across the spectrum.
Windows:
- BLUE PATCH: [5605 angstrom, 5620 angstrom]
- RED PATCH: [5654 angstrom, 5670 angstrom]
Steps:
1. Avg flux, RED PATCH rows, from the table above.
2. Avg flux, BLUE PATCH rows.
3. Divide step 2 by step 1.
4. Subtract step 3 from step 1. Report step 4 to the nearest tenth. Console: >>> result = 29.7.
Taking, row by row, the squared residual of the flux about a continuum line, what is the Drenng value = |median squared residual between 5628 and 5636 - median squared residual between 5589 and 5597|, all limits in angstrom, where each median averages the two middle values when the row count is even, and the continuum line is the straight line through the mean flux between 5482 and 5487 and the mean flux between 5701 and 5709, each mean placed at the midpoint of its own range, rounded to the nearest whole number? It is 3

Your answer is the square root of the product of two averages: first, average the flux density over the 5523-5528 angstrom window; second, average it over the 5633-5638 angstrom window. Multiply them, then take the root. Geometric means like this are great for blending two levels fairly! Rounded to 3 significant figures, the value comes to 29.8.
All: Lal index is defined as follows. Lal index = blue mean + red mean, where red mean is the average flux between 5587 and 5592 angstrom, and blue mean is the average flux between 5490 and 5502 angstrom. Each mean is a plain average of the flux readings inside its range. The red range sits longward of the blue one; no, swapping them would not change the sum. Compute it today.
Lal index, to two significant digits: 54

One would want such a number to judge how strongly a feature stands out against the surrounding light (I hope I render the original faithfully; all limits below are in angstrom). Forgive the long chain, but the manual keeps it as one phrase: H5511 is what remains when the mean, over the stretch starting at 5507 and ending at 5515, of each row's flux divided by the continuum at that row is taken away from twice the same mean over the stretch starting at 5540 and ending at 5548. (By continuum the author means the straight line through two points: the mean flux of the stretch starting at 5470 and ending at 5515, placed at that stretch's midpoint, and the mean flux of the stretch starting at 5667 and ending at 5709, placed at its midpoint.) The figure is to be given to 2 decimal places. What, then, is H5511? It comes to 1.13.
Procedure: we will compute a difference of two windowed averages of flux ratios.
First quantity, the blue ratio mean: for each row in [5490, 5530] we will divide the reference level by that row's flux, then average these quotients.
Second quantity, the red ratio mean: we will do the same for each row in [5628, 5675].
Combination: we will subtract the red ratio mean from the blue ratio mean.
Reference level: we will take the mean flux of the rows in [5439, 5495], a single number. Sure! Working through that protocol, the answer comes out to 0.11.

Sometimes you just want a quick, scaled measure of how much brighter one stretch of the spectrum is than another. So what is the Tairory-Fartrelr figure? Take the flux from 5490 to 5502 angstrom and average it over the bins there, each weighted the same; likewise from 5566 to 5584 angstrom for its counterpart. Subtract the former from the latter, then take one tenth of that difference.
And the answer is 0.17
